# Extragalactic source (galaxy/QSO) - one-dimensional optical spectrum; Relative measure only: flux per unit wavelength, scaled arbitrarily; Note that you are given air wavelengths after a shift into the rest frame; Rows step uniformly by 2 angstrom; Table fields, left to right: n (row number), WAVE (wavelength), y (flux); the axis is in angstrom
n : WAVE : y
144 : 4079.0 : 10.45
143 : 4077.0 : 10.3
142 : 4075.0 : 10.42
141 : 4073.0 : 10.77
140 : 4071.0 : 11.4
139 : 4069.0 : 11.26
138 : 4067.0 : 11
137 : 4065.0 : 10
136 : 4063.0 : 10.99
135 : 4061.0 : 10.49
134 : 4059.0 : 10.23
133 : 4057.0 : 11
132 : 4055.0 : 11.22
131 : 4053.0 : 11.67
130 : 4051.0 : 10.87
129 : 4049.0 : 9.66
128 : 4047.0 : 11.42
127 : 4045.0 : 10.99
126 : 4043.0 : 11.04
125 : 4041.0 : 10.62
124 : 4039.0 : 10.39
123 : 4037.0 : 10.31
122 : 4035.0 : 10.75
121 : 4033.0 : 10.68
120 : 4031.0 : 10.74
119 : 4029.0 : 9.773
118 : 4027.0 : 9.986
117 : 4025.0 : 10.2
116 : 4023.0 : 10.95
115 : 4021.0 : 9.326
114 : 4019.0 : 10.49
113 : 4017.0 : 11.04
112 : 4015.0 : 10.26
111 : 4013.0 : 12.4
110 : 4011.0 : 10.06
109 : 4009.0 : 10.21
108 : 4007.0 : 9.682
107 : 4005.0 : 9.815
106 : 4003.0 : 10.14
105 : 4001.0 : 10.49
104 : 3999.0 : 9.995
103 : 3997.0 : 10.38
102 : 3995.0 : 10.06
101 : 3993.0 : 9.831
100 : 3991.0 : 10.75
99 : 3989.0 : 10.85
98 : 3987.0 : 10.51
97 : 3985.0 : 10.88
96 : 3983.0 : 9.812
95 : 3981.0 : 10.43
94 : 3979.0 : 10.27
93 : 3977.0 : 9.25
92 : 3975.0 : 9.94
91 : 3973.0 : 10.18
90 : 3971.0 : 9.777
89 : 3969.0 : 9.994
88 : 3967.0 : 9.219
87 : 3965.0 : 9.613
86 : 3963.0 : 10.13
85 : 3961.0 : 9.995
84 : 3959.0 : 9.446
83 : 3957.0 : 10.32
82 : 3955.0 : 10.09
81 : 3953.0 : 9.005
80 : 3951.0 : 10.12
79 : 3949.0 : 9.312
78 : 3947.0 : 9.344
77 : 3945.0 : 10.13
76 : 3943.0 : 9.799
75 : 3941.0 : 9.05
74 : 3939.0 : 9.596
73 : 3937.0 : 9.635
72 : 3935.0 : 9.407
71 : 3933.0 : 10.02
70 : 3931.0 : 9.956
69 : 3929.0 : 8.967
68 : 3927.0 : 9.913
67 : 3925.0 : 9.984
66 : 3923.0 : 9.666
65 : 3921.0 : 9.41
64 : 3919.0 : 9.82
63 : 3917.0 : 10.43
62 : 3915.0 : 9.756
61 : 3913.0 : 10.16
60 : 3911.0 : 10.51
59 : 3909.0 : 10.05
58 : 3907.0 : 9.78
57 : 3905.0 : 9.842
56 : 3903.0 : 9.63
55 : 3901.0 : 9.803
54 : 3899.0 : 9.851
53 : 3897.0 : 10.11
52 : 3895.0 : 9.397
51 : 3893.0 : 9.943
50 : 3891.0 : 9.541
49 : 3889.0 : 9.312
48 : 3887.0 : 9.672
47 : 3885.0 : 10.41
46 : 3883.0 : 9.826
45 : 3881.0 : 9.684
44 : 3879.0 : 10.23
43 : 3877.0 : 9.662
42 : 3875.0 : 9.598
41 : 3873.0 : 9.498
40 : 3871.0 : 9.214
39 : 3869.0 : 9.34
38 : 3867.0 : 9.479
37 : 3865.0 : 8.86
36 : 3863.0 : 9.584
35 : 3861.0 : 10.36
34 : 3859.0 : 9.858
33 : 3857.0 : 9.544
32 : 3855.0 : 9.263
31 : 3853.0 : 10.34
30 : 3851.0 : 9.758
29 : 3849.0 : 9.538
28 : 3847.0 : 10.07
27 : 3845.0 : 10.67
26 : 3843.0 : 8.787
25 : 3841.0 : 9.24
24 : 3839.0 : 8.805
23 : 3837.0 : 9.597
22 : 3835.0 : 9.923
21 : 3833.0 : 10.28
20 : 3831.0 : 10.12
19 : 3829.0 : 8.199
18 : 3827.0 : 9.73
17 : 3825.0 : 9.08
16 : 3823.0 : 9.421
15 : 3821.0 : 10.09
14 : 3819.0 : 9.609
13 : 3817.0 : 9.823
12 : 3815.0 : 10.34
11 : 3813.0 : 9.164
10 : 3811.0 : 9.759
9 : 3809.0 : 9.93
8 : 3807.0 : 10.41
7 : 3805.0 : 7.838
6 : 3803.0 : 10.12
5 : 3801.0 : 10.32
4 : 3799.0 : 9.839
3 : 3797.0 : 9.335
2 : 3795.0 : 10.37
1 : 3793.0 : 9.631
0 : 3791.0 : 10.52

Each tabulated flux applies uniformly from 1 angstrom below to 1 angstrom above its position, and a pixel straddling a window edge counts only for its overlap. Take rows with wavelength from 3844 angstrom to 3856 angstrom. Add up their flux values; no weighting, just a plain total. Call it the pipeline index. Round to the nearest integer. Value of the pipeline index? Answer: 60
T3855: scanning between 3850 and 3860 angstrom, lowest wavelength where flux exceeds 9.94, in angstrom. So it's 3853.0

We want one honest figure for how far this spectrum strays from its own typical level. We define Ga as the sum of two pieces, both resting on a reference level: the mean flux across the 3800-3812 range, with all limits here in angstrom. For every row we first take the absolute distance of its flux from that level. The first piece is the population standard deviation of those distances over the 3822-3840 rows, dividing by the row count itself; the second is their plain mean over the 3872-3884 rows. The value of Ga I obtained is 0.6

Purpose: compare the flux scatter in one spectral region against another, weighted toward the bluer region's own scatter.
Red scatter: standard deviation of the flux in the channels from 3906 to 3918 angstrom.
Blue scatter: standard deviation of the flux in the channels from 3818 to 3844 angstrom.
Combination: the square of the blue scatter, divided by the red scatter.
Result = 1.2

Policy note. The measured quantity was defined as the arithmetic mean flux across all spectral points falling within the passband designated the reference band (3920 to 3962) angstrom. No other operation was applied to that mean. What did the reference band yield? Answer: 9.7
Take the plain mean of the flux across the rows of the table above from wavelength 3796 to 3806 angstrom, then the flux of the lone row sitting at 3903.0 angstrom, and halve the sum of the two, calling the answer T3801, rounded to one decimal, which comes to 9.6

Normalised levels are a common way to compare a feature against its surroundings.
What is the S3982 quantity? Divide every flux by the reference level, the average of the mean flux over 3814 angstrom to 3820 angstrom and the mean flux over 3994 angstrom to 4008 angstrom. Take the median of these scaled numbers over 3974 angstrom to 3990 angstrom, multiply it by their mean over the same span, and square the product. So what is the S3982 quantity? 1.12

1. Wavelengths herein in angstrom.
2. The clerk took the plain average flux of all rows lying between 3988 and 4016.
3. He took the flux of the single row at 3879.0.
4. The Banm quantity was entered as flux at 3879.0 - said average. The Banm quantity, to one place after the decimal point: -0.1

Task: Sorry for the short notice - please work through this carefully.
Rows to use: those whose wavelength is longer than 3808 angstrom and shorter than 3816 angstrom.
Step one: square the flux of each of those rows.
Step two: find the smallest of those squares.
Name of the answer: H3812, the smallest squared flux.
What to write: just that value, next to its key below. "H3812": 84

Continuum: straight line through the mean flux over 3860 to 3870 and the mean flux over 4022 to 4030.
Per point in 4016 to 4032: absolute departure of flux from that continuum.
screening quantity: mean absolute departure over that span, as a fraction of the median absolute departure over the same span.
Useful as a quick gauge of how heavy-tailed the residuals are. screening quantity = 1.04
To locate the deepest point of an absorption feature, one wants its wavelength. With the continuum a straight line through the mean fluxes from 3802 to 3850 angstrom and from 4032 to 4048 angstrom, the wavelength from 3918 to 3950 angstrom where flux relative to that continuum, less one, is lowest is 3929.0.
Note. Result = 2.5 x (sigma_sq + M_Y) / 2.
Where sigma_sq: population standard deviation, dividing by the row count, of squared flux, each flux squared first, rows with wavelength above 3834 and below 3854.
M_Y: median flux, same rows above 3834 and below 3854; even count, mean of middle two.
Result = 26.2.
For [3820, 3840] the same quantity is 26.6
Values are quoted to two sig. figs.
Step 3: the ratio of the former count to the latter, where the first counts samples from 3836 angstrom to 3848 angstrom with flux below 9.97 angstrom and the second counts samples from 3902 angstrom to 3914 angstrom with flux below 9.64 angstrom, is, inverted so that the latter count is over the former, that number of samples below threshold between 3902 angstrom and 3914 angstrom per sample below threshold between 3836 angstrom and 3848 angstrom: 0.25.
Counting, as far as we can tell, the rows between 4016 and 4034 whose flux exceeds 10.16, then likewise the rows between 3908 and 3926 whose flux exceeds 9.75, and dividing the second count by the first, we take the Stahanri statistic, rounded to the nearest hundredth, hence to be 1.17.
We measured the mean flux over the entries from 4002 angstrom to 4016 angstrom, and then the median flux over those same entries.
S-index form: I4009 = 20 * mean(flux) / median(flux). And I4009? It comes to 20.4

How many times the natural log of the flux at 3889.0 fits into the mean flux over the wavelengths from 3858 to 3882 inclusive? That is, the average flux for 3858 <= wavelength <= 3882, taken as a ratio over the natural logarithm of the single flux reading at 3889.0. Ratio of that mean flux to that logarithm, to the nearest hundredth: 4.31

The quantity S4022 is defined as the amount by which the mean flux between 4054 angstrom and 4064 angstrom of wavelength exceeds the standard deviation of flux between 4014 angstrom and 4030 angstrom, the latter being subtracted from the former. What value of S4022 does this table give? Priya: 10.2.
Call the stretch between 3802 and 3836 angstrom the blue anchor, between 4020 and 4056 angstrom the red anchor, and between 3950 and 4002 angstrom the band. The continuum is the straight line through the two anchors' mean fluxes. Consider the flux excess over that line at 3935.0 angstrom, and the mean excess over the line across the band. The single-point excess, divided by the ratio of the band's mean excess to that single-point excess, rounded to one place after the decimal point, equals -2.0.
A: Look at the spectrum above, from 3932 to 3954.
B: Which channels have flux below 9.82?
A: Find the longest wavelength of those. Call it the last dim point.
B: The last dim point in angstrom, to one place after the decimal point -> 3953.0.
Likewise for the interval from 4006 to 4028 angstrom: 4021.0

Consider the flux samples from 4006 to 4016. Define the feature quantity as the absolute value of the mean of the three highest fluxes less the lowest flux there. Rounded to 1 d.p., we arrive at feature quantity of 1.3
